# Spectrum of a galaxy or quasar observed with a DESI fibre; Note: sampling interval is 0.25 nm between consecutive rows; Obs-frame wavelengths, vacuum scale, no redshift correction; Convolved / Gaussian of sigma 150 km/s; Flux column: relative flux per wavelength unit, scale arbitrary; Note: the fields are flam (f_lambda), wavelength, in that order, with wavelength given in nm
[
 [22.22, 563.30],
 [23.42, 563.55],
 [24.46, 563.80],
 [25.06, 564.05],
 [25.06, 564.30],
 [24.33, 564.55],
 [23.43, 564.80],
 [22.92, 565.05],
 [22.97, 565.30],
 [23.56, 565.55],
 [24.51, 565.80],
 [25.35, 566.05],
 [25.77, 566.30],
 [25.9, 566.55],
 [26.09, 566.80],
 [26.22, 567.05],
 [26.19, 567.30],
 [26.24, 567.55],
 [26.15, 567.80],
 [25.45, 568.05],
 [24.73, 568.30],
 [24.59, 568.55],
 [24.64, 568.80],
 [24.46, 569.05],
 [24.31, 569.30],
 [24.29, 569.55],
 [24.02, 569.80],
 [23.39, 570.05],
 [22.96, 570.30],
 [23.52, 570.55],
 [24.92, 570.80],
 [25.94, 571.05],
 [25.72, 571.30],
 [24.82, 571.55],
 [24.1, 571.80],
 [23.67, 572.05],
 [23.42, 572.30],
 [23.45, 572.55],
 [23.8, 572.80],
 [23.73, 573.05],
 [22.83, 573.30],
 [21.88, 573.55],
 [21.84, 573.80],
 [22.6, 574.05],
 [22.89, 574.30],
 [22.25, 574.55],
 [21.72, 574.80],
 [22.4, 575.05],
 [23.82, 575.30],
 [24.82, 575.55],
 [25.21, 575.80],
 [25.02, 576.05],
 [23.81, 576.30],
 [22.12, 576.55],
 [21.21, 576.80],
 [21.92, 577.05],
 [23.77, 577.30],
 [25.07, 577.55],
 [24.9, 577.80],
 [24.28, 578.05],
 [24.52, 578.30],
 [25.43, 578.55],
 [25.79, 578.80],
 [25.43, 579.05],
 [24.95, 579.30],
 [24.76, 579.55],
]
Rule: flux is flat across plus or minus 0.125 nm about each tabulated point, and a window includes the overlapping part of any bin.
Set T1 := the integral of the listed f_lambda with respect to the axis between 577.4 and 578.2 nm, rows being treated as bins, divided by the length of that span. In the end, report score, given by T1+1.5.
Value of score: 26.2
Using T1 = 24.7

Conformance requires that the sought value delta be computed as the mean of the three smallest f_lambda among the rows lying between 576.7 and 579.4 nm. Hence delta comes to 22.3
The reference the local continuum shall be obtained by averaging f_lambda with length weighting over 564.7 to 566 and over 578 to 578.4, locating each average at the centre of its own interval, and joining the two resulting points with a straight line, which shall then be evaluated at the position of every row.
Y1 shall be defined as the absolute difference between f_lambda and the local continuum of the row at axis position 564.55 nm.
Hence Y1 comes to 0.8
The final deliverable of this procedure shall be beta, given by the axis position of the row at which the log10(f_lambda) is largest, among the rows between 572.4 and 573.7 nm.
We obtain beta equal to 572.80 nm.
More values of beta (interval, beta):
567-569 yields 567.55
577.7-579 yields 578.80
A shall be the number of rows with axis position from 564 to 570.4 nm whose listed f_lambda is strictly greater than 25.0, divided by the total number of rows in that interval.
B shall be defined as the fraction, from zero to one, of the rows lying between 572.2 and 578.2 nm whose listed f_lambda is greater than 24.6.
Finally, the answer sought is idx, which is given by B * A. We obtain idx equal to 0.09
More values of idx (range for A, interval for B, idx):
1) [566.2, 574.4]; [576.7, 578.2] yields 0.10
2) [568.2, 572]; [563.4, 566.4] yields 0.04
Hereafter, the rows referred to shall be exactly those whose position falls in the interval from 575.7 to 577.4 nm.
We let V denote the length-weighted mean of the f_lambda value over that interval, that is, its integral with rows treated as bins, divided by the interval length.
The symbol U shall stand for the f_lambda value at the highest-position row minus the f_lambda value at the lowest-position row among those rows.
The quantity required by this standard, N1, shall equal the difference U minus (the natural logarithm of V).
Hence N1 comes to -5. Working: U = -1.4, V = 23.3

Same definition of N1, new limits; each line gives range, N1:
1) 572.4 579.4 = -2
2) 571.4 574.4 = -5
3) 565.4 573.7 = -5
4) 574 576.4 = -2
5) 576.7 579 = 1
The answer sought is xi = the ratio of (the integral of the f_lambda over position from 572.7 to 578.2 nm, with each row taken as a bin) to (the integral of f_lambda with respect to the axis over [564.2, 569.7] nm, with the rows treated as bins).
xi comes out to 0.94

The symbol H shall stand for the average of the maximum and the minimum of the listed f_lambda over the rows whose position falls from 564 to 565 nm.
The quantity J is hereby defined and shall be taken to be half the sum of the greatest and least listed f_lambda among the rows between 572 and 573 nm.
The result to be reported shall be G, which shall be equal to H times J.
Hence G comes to 572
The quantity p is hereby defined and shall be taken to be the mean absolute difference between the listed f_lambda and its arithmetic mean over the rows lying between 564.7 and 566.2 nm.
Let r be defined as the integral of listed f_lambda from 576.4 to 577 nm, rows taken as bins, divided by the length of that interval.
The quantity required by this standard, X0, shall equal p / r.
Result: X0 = 0.035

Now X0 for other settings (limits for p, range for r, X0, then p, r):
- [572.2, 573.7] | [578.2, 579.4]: 0.022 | 0.55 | 25.2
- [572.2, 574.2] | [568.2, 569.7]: 0.027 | 0.66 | 24.5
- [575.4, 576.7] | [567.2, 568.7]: 0.039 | 0.98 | 25.5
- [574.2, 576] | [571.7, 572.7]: 0.048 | 1.13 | 23.7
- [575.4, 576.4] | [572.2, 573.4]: 0.019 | 0.45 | 23.5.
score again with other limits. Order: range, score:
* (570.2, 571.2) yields 25.9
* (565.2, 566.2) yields 25.7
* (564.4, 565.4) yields 25.0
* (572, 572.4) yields 25.0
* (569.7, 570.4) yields 25.0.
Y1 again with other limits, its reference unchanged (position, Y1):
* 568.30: 1.0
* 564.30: 1.5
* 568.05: 1.7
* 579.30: 0.5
